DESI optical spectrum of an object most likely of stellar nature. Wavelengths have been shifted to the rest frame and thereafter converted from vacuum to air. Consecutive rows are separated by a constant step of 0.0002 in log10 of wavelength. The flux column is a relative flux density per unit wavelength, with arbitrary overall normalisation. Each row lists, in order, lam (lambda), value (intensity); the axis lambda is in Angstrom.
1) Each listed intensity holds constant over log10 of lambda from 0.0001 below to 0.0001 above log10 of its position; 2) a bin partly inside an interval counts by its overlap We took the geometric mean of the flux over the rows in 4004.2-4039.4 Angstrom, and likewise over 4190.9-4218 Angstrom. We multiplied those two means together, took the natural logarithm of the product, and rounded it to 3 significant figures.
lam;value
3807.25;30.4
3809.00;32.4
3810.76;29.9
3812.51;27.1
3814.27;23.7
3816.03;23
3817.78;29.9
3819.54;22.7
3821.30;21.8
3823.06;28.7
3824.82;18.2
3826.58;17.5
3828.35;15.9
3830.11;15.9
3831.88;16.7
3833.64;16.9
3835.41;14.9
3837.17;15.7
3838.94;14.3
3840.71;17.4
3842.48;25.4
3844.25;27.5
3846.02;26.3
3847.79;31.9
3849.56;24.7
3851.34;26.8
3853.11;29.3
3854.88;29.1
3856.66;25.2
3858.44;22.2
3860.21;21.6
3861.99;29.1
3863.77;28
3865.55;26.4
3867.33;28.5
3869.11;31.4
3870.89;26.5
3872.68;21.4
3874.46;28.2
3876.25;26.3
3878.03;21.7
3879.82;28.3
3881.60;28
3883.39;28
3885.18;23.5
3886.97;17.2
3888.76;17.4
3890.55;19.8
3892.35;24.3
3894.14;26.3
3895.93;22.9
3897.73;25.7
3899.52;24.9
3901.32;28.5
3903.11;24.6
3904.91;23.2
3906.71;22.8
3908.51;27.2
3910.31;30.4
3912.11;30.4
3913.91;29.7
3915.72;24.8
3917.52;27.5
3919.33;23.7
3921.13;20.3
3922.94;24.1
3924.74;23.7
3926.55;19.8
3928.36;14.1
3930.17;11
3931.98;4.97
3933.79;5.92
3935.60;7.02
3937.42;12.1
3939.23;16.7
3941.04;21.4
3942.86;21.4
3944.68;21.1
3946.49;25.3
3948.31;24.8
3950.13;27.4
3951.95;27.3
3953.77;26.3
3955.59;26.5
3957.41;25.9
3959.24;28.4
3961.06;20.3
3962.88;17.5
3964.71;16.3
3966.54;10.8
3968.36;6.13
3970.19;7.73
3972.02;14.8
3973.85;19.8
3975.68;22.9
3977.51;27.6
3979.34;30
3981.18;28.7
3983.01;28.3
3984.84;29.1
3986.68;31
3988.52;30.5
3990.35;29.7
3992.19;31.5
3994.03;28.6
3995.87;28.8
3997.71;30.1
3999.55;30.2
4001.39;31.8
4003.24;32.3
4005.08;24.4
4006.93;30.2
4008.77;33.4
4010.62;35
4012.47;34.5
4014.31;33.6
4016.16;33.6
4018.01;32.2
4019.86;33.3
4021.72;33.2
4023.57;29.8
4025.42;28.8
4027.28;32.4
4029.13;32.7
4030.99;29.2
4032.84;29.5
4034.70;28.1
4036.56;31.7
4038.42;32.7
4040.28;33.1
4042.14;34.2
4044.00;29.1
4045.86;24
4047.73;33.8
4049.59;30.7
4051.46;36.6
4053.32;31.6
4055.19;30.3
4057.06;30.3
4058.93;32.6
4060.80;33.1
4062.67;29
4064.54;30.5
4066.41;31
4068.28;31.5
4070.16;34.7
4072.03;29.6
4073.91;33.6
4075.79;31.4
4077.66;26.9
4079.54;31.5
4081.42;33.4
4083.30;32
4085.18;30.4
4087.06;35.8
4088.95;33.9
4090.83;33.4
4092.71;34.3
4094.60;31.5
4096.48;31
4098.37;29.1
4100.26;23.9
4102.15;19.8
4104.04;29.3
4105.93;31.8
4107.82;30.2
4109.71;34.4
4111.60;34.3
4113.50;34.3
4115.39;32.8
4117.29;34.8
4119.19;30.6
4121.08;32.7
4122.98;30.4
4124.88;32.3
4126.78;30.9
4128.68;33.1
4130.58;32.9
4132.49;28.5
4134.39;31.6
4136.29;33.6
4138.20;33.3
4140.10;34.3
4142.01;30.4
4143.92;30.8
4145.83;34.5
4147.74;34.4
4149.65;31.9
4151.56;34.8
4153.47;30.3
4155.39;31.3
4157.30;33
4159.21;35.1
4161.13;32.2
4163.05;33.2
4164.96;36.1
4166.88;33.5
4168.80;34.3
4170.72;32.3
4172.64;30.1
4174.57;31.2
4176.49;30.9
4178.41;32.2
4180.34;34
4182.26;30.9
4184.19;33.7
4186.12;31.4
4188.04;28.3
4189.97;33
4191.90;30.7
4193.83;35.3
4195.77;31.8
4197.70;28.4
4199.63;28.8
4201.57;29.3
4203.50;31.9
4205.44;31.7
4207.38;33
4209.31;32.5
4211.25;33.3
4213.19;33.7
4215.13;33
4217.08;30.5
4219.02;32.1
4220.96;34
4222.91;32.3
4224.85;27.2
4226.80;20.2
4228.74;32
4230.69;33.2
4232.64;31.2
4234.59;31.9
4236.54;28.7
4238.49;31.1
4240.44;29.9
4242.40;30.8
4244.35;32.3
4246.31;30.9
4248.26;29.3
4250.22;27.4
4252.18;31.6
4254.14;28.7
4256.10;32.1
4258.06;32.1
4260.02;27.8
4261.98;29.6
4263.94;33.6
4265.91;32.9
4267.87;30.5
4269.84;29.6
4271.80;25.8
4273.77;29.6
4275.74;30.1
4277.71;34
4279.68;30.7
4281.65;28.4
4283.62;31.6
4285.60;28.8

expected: 6.90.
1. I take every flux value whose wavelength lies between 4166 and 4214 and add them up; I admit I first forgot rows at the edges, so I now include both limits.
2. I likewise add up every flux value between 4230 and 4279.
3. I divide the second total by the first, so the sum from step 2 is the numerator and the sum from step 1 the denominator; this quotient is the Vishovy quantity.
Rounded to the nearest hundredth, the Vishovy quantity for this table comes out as 0.96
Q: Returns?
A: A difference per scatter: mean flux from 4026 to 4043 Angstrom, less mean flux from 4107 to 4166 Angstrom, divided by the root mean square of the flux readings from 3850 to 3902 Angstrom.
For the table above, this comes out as -0.05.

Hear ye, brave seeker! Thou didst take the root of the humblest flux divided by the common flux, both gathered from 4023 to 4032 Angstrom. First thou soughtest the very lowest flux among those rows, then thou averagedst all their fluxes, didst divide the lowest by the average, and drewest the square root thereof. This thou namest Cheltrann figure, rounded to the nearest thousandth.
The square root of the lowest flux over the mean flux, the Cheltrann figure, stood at 0.970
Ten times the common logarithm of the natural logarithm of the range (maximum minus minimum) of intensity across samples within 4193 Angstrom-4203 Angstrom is 2.9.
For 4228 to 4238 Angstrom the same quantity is 1.8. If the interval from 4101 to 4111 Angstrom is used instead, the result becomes 4.3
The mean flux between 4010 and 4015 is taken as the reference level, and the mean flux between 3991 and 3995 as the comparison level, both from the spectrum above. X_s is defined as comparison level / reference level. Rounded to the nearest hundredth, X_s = 0.87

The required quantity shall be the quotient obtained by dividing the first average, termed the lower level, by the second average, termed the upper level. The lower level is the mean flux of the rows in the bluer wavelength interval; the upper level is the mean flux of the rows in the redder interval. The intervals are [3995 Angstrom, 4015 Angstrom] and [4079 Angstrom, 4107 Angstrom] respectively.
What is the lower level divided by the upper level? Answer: 1.0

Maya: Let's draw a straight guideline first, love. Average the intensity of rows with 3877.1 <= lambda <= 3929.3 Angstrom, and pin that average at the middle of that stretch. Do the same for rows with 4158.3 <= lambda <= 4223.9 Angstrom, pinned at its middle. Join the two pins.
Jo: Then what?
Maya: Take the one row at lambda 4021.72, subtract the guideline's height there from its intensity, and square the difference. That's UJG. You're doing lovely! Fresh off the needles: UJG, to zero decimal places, 32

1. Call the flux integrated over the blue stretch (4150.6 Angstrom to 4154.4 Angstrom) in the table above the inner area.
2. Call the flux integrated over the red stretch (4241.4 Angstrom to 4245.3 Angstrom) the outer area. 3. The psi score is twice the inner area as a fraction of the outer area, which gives 2.02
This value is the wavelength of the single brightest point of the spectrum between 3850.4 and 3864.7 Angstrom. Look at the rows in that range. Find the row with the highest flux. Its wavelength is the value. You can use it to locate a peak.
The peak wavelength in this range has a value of 3853.11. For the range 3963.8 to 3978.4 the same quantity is 3977.51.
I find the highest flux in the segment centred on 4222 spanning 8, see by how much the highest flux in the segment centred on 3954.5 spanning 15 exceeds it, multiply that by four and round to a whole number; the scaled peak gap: -22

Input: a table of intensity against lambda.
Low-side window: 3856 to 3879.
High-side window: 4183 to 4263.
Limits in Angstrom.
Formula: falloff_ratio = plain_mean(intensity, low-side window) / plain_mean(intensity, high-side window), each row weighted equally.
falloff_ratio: 0.84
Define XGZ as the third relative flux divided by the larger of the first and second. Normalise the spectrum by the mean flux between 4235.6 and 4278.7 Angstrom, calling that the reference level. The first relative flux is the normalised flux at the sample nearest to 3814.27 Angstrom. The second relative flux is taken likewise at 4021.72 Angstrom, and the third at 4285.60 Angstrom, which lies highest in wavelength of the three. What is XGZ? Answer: 0.87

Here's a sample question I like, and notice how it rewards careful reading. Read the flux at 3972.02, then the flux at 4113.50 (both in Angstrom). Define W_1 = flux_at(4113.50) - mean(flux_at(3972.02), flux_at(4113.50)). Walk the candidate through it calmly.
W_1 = 10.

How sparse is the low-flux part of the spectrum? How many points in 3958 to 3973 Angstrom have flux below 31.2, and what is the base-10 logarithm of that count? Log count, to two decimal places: 0.90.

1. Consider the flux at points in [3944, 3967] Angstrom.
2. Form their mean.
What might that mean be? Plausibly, 23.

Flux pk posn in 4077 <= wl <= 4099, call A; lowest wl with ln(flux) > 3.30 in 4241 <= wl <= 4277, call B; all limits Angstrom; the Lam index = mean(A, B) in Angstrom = 4164.7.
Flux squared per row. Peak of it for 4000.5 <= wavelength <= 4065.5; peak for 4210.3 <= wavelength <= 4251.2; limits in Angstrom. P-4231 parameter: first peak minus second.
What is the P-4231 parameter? 184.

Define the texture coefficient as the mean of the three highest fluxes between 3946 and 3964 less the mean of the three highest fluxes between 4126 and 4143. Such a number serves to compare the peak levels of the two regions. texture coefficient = -6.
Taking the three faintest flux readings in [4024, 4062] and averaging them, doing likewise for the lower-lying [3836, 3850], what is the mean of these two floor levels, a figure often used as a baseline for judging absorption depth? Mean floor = 21.4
